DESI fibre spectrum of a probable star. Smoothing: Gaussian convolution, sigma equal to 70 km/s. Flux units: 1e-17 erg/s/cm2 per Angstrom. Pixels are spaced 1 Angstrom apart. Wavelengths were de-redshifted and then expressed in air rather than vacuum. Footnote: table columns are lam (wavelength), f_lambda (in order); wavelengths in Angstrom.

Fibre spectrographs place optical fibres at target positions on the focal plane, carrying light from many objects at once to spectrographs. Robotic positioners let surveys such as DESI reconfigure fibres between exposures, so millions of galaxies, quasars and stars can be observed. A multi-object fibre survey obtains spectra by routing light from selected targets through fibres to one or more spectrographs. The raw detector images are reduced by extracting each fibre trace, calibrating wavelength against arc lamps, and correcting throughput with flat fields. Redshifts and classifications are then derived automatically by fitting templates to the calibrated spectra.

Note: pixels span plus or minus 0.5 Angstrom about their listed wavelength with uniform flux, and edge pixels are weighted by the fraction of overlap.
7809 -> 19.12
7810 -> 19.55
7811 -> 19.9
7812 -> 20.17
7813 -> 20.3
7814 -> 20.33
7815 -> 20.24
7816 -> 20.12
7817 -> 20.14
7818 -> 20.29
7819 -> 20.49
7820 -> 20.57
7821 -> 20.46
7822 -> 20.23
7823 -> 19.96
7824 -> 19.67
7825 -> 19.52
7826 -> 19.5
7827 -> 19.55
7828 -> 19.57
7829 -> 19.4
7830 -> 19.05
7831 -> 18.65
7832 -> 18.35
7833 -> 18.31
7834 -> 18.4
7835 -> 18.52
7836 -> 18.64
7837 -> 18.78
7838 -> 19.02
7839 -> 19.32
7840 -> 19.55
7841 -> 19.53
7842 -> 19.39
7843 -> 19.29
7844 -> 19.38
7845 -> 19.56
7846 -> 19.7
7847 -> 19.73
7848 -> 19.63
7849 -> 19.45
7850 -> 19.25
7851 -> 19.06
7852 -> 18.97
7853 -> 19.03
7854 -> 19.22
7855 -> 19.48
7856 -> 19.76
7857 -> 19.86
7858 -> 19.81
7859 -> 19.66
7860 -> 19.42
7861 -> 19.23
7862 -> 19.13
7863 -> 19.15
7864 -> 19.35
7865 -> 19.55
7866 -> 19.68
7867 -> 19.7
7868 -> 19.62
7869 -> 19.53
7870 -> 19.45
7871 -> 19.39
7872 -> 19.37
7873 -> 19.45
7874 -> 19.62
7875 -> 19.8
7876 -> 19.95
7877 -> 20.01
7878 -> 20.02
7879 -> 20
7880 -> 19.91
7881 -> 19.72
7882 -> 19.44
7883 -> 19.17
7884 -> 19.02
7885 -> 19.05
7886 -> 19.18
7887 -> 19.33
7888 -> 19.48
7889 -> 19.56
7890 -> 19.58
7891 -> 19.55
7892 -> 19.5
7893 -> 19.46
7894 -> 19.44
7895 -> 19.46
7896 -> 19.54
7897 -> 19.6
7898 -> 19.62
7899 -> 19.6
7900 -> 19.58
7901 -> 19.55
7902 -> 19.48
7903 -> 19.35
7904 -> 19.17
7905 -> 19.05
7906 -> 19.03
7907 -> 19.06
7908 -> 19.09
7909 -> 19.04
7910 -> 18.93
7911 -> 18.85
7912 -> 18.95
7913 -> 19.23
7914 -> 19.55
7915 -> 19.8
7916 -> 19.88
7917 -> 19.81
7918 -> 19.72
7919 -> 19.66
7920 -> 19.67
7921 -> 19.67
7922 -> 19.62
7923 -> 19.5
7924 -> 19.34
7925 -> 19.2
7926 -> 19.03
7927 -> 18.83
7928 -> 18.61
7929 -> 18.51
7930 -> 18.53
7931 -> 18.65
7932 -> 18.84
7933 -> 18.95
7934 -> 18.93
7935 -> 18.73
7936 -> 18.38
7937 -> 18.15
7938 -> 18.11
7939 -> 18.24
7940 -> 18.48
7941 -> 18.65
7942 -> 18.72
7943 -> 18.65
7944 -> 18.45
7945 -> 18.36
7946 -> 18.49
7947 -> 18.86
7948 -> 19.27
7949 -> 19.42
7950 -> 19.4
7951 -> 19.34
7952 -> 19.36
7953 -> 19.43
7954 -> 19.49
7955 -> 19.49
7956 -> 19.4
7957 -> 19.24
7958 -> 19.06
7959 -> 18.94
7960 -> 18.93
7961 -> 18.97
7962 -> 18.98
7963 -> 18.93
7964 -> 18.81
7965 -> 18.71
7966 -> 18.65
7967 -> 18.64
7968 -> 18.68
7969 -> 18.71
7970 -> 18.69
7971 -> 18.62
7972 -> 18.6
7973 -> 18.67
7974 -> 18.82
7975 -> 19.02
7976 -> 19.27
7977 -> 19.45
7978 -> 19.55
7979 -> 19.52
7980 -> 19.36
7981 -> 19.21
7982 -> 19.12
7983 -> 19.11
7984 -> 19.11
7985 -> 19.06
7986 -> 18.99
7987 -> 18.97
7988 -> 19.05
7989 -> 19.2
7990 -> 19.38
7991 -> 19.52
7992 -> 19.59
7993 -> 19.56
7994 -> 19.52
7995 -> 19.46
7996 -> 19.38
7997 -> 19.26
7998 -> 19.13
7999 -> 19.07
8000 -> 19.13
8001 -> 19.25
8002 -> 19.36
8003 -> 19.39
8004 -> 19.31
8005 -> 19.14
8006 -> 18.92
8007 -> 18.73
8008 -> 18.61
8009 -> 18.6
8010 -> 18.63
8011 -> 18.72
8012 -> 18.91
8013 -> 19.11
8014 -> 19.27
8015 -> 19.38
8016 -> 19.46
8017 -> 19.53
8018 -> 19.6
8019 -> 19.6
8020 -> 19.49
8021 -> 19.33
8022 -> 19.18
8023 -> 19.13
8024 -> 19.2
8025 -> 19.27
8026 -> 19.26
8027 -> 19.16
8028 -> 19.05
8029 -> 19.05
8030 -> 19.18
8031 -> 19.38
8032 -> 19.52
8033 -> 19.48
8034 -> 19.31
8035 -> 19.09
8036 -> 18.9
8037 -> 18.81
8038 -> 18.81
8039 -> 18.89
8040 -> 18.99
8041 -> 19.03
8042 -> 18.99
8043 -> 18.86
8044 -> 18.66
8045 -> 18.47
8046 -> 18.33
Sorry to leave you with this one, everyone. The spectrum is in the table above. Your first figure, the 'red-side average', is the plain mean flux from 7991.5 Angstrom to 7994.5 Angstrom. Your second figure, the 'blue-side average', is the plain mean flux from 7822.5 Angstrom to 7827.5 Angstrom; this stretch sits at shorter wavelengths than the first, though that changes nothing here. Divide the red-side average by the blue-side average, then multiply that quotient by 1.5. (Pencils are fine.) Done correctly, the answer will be 1.49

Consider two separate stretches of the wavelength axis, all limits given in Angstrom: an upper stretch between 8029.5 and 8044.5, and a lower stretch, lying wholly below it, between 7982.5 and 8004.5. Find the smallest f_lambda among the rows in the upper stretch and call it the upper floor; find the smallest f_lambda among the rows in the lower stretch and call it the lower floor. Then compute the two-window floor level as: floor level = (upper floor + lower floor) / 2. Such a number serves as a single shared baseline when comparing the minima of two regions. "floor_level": 18.8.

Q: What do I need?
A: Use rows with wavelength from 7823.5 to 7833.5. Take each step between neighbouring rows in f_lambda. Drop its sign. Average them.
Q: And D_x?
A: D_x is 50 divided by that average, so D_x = 300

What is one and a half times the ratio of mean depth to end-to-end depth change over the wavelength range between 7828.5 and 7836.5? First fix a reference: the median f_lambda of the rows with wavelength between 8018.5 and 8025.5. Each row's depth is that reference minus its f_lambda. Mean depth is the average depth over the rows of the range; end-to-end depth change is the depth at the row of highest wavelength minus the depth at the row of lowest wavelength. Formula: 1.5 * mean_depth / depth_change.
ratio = 1.2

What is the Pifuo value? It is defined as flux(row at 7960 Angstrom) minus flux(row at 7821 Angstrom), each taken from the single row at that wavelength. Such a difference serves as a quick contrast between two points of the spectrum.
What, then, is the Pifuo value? -1.5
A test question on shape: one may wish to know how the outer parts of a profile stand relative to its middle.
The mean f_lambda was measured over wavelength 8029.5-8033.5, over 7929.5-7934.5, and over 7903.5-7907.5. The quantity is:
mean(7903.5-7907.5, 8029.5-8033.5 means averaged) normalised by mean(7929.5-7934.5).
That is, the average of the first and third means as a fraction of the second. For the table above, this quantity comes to 1.02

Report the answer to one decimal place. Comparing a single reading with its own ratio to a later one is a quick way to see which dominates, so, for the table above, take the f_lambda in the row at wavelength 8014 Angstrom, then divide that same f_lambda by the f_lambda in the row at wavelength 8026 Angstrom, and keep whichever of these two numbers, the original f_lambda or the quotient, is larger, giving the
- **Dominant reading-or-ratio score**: 19.3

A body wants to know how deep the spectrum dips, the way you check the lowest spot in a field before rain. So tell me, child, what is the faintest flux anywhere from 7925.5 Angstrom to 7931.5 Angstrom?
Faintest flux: 18.51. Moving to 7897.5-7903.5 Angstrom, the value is 19.35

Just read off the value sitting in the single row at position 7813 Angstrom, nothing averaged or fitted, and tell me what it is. 20.3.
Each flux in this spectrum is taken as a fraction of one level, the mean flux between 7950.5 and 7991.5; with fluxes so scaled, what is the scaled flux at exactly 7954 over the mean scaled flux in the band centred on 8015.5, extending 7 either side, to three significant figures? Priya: 1.02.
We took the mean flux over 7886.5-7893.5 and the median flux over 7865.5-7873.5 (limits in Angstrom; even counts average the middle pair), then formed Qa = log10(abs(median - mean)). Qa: -2.4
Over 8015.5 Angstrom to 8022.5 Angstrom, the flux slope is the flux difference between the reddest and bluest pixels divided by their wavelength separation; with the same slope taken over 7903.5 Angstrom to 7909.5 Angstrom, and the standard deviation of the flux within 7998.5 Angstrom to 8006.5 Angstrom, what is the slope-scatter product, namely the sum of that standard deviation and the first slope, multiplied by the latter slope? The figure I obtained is -0.003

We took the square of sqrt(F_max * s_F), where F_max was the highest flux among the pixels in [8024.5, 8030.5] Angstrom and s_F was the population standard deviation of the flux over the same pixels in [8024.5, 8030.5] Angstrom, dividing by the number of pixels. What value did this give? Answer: 1.7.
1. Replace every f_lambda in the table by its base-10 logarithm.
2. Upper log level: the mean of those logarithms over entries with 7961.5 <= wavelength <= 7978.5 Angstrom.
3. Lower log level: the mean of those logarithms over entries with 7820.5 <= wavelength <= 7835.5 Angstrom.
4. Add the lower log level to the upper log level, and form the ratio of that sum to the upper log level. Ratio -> 2.007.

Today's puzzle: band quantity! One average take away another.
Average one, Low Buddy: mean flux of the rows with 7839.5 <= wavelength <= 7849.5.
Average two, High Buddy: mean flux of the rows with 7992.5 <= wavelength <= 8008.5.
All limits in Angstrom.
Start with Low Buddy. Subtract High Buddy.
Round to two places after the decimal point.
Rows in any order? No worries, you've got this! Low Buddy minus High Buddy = 0.32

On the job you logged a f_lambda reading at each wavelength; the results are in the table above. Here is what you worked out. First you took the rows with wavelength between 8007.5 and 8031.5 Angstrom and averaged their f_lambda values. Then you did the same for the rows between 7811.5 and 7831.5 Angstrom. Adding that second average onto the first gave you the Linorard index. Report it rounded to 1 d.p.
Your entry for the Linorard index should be 39.1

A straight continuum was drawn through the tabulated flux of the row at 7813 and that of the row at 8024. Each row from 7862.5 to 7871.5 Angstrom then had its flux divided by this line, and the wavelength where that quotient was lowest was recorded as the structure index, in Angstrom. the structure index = 7863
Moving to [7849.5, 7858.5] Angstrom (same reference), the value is 7852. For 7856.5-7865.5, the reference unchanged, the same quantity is 7862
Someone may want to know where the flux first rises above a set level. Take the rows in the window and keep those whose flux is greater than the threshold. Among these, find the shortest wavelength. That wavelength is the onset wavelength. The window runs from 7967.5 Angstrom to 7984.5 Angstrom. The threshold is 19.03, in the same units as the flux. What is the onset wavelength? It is 7976 Angstrom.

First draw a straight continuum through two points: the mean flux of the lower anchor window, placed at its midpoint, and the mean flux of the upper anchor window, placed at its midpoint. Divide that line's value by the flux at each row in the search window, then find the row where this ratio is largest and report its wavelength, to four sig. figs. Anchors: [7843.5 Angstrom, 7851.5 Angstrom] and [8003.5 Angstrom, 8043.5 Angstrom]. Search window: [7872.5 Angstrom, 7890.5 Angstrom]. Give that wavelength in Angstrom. 7884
